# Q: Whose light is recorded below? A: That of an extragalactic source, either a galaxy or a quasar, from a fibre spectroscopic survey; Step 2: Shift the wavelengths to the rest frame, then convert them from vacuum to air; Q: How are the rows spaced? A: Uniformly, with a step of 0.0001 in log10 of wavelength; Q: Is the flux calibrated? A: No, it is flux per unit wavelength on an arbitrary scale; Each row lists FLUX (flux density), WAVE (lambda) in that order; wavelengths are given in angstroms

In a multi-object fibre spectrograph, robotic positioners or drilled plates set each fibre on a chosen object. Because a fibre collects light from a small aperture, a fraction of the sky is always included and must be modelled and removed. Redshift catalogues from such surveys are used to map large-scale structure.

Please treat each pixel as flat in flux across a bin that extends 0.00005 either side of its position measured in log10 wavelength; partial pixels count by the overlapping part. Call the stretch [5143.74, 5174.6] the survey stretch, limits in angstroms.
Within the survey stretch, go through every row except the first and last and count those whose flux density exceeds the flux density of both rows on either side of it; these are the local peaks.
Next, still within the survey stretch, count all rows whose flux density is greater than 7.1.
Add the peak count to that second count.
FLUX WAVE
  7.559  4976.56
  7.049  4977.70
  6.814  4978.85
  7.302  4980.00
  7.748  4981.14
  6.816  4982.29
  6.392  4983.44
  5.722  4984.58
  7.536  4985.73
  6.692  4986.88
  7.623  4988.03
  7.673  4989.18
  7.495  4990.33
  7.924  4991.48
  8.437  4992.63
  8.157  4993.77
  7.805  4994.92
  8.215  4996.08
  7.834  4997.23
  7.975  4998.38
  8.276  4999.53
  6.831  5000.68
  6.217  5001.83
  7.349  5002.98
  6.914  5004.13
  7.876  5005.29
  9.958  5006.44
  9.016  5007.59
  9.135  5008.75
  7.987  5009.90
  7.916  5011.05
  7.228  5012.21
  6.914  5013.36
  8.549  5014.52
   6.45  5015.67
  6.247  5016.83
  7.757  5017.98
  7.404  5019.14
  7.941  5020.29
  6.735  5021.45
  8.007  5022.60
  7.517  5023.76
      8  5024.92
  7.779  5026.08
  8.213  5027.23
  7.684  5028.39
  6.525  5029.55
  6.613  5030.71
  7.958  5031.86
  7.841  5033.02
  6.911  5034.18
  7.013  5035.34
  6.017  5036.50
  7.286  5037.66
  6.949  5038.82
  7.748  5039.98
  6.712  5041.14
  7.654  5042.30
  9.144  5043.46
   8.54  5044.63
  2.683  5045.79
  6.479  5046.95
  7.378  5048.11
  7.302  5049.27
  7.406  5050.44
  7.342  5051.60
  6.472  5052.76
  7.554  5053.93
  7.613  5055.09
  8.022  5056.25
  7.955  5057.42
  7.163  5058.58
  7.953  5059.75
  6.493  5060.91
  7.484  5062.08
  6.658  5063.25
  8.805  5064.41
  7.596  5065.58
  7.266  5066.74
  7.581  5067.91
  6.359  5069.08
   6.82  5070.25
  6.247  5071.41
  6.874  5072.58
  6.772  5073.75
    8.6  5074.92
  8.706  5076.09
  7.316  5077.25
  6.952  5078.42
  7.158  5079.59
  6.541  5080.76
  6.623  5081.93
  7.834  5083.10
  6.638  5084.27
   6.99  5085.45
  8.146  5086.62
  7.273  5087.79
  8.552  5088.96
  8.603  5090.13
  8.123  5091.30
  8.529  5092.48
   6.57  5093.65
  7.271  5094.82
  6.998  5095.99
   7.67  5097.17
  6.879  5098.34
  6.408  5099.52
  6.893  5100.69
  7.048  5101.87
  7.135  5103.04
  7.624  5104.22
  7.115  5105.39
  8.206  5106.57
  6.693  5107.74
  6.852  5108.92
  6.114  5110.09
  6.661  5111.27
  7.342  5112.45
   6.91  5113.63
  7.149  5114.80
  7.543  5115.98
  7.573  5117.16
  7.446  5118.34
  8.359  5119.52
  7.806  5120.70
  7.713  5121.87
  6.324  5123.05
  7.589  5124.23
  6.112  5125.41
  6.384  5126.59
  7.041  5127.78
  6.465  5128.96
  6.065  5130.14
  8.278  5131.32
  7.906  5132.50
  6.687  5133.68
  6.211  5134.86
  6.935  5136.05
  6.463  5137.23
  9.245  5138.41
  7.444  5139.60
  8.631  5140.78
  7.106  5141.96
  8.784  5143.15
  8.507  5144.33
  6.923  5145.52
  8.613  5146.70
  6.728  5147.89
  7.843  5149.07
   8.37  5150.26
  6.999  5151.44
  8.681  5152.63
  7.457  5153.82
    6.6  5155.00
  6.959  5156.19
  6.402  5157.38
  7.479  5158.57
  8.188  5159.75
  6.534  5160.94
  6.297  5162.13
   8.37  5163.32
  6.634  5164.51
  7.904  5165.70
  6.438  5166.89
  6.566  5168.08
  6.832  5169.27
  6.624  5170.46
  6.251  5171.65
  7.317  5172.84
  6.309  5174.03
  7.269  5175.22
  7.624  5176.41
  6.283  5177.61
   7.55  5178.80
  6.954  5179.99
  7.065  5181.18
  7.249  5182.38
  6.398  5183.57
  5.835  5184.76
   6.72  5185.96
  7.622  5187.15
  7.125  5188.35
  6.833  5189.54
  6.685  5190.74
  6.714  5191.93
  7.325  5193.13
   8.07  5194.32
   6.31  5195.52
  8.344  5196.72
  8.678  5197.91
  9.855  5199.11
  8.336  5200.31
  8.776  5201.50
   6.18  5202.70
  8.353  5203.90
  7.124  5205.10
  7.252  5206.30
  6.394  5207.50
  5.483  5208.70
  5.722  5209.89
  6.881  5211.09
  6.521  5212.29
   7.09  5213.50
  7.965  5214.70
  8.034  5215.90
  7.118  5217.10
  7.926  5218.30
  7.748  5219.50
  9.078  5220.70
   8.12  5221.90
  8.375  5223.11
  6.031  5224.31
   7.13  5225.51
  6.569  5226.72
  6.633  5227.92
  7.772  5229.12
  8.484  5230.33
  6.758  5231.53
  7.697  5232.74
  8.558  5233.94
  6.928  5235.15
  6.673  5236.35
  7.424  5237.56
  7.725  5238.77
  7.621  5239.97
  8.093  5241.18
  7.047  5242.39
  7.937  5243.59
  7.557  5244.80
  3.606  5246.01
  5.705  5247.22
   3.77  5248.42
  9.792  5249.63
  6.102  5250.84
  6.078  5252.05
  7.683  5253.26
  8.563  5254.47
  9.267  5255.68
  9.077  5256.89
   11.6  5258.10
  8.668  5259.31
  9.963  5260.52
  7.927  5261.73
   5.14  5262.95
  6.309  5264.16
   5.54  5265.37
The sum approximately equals 20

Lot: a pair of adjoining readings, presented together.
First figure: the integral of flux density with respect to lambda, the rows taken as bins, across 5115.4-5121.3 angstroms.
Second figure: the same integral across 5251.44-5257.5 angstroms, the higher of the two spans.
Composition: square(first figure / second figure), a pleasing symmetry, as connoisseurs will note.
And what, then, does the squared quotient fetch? 0.86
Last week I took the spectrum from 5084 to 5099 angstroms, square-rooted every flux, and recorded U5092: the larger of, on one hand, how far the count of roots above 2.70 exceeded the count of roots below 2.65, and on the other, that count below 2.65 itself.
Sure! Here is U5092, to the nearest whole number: 5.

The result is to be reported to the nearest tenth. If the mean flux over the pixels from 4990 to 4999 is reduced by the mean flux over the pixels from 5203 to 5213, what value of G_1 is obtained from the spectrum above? 1.3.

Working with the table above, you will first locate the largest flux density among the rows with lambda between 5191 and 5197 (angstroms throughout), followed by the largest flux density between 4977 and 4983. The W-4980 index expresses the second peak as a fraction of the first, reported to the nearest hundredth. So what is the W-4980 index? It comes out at 0.93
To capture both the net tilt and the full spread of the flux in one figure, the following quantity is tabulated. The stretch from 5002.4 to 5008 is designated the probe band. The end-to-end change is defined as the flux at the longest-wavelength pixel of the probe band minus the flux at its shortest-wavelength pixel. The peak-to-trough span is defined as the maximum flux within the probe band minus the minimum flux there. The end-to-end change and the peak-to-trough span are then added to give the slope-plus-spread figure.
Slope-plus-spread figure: 4.7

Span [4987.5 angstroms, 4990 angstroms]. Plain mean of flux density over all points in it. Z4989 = 7.6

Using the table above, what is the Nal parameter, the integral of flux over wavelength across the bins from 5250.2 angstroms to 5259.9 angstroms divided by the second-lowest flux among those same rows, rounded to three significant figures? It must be 13.3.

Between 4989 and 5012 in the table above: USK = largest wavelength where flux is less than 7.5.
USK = 5004.13 angstroms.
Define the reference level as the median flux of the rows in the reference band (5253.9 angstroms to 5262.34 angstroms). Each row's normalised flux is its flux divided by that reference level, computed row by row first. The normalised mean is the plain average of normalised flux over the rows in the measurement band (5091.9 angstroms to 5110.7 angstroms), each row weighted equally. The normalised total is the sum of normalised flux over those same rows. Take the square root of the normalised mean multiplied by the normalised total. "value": 3.14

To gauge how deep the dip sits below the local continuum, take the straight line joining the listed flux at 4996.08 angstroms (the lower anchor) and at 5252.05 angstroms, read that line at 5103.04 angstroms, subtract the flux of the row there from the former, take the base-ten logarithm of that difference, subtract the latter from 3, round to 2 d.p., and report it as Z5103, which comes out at 3.73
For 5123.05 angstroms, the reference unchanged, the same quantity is 3.08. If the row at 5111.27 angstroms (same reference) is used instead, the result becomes 3.23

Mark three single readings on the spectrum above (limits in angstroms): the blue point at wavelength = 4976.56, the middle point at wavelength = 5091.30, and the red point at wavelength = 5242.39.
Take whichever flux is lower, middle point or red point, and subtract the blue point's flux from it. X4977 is -0.51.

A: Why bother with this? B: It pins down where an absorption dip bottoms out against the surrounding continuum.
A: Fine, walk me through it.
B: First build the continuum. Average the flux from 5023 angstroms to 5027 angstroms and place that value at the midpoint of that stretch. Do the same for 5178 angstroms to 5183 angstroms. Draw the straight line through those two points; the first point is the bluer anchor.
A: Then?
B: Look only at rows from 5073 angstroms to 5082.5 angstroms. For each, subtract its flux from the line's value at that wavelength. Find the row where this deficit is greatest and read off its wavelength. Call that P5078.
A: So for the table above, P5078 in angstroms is 5080.76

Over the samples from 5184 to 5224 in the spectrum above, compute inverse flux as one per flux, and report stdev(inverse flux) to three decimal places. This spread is 0.019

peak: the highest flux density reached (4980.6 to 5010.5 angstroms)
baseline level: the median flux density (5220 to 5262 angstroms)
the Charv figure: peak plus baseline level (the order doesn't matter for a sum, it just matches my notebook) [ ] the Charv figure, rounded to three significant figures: 17.7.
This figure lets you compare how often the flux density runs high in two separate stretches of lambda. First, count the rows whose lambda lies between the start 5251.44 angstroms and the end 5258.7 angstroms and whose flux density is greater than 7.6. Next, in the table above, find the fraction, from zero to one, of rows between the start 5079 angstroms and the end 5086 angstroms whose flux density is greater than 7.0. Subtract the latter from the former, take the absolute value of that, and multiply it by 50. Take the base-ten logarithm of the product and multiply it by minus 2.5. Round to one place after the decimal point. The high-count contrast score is -5.9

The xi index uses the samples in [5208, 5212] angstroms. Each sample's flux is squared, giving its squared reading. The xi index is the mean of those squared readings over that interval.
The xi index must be 37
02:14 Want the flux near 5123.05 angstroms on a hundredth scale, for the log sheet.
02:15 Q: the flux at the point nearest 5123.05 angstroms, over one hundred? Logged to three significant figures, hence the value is 0.0632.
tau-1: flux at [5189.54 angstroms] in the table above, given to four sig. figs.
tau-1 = 6.833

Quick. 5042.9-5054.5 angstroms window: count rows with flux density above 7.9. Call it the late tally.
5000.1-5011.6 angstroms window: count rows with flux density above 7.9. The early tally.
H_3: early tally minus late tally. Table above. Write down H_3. 3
